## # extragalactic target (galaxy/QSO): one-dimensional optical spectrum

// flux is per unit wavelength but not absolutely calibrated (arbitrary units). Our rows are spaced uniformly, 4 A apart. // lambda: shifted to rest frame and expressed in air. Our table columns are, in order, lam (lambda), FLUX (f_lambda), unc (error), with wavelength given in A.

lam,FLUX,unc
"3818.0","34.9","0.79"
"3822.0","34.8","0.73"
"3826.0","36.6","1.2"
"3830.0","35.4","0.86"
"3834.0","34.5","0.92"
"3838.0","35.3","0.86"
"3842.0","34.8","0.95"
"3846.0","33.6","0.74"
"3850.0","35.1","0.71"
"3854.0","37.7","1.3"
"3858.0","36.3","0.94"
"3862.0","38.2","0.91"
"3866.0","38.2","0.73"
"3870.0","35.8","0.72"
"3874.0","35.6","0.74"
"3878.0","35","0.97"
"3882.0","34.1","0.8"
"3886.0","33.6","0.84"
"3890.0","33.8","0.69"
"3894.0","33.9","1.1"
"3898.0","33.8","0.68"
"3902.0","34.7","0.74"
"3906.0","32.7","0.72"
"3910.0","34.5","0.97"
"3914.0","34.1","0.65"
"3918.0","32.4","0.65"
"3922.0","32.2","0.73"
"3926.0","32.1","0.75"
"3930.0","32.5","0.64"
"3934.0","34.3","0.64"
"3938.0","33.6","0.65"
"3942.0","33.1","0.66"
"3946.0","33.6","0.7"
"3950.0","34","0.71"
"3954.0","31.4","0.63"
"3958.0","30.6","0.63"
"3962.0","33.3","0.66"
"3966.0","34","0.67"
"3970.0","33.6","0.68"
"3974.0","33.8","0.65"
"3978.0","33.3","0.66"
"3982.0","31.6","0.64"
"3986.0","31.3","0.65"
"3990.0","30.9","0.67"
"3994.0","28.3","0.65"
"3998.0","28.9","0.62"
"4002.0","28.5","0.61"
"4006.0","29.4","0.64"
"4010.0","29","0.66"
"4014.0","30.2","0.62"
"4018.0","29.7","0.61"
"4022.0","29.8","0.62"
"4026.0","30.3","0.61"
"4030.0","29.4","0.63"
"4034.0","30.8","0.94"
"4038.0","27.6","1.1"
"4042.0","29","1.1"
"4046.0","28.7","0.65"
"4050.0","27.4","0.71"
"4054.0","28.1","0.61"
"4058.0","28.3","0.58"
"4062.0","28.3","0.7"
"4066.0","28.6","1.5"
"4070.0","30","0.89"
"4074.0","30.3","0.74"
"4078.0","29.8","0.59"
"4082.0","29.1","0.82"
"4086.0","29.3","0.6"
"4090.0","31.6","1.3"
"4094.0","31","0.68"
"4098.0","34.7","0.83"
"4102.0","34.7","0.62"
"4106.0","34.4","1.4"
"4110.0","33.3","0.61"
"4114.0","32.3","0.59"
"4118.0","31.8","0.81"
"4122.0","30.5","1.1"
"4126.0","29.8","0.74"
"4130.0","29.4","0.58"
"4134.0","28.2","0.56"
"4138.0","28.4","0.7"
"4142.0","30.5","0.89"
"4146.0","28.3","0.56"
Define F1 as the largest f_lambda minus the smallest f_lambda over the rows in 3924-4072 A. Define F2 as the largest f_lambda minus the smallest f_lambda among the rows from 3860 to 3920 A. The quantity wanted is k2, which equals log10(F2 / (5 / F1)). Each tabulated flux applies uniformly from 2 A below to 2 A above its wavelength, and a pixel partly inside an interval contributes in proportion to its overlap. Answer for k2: 0.9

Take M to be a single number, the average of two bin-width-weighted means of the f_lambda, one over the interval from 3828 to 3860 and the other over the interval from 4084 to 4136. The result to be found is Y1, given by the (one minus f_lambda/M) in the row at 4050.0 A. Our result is 0.182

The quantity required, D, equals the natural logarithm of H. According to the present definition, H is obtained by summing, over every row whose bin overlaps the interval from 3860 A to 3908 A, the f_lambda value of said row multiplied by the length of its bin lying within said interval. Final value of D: 7.43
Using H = 1678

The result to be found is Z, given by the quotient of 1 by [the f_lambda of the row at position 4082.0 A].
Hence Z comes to 0.0344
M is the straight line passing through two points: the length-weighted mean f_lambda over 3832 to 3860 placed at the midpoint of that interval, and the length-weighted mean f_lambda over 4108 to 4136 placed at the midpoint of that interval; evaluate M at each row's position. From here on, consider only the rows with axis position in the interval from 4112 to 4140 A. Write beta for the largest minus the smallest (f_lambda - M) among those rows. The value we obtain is 3.8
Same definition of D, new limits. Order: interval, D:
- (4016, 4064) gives 7.24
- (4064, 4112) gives 7.32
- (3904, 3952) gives 7.38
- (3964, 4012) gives 7.31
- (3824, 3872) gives 7.45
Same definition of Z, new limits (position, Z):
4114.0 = 0.0310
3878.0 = 0.0286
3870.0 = 0.0279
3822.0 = 0.0287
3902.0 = 0.0288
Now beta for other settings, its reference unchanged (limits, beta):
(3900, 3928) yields 2.2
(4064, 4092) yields 3.4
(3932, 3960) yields 3.3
